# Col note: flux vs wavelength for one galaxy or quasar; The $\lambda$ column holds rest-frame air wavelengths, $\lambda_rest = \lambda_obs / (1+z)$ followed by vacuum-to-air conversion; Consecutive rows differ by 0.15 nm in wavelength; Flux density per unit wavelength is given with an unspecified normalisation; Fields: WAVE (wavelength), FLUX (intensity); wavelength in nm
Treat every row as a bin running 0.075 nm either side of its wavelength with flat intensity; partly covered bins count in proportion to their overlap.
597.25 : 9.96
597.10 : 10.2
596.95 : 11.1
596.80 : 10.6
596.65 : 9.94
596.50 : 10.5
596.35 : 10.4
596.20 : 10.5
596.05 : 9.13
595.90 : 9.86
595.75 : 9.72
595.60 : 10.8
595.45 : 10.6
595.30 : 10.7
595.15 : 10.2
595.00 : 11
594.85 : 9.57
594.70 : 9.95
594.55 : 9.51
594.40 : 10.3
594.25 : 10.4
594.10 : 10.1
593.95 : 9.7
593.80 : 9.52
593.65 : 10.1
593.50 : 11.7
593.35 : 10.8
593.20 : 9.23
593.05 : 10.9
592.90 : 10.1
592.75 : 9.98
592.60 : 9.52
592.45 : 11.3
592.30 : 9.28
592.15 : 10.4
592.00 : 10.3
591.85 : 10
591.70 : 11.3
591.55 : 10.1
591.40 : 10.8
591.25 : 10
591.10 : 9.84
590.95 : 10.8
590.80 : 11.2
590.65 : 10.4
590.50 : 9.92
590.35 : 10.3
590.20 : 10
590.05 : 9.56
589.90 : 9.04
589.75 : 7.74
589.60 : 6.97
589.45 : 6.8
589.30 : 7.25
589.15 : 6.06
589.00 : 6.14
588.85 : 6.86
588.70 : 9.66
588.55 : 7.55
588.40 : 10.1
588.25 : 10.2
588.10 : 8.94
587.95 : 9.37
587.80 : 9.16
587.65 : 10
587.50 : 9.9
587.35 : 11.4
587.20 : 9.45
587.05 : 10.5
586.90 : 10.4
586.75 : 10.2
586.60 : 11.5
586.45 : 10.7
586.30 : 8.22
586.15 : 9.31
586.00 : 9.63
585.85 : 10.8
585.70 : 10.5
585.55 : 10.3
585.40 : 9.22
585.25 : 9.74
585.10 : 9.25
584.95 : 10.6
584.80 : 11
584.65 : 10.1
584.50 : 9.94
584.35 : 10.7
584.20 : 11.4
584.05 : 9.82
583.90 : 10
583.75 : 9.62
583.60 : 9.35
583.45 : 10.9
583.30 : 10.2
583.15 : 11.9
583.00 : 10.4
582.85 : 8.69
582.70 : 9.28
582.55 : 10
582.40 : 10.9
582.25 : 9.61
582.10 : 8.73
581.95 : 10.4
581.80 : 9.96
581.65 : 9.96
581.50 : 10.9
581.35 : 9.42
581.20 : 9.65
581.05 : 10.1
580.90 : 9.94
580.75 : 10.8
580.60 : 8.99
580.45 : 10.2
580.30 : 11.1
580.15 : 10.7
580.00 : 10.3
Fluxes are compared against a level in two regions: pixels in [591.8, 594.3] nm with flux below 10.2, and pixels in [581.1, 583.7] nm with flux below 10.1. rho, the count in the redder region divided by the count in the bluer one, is 1.0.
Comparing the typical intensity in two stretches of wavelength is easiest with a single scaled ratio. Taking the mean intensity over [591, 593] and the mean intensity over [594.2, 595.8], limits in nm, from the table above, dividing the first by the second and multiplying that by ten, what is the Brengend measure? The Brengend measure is 9.98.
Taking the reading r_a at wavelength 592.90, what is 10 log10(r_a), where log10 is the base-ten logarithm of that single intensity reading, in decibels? 10.04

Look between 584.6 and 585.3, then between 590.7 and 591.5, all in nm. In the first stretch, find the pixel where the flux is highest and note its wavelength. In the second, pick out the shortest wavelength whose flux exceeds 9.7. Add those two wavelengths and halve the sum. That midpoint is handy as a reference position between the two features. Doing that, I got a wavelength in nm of 587.80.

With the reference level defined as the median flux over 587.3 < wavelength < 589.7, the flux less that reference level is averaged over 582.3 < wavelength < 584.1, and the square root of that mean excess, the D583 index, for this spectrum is 1.02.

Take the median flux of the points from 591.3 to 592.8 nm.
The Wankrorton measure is 10.20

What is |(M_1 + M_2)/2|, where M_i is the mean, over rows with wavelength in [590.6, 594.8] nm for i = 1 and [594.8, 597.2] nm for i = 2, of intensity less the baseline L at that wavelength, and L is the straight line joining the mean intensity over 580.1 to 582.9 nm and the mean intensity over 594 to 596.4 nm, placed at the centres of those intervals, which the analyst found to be 0.13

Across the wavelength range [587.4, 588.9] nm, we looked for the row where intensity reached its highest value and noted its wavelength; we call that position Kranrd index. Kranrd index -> 588.25 nm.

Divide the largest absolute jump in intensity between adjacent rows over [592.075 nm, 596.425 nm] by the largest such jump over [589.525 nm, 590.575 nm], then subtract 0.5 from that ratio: 1.1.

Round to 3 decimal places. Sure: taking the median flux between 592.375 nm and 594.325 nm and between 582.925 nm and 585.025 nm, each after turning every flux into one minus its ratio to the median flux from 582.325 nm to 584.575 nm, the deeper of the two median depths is -0.010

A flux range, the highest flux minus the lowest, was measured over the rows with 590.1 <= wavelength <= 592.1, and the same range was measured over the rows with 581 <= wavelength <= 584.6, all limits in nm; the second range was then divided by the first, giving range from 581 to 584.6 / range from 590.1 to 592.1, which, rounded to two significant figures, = 2.2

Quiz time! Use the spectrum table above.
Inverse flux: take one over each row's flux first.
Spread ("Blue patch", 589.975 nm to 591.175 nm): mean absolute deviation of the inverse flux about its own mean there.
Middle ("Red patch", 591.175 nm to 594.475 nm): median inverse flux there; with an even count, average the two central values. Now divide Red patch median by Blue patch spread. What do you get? 25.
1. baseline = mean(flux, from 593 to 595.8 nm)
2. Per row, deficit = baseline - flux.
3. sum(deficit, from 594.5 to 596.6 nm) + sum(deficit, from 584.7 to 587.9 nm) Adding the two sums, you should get 4.6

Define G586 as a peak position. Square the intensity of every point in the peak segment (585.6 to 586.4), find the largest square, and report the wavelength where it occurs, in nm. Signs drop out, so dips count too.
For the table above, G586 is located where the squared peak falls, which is 585.85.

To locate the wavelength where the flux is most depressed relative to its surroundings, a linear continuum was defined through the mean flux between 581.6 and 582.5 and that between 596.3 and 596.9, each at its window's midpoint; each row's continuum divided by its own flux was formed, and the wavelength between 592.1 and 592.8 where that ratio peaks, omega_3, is 592.30 nm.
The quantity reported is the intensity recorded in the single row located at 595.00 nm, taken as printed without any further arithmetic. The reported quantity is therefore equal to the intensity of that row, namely 11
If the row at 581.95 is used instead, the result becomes 10.4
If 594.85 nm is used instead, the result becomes 9.57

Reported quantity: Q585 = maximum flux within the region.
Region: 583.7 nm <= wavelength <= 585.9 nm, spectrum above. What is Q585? 11.4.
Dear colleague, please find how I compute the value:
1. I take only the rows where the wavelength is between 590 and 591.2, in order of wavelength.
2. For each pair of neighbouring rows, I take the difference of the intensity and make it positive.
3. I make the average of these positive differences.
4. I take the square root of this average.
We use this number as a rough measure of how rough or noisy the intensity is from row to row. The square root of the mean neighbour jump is 0.733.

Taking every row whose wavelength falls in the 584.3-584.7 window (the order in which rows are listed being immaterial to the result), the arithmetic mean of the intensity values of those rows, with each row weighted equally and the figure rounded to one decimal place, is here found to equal 10.2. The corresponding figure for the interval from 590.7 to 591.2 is 10.6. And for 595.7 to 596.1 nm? 9.6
